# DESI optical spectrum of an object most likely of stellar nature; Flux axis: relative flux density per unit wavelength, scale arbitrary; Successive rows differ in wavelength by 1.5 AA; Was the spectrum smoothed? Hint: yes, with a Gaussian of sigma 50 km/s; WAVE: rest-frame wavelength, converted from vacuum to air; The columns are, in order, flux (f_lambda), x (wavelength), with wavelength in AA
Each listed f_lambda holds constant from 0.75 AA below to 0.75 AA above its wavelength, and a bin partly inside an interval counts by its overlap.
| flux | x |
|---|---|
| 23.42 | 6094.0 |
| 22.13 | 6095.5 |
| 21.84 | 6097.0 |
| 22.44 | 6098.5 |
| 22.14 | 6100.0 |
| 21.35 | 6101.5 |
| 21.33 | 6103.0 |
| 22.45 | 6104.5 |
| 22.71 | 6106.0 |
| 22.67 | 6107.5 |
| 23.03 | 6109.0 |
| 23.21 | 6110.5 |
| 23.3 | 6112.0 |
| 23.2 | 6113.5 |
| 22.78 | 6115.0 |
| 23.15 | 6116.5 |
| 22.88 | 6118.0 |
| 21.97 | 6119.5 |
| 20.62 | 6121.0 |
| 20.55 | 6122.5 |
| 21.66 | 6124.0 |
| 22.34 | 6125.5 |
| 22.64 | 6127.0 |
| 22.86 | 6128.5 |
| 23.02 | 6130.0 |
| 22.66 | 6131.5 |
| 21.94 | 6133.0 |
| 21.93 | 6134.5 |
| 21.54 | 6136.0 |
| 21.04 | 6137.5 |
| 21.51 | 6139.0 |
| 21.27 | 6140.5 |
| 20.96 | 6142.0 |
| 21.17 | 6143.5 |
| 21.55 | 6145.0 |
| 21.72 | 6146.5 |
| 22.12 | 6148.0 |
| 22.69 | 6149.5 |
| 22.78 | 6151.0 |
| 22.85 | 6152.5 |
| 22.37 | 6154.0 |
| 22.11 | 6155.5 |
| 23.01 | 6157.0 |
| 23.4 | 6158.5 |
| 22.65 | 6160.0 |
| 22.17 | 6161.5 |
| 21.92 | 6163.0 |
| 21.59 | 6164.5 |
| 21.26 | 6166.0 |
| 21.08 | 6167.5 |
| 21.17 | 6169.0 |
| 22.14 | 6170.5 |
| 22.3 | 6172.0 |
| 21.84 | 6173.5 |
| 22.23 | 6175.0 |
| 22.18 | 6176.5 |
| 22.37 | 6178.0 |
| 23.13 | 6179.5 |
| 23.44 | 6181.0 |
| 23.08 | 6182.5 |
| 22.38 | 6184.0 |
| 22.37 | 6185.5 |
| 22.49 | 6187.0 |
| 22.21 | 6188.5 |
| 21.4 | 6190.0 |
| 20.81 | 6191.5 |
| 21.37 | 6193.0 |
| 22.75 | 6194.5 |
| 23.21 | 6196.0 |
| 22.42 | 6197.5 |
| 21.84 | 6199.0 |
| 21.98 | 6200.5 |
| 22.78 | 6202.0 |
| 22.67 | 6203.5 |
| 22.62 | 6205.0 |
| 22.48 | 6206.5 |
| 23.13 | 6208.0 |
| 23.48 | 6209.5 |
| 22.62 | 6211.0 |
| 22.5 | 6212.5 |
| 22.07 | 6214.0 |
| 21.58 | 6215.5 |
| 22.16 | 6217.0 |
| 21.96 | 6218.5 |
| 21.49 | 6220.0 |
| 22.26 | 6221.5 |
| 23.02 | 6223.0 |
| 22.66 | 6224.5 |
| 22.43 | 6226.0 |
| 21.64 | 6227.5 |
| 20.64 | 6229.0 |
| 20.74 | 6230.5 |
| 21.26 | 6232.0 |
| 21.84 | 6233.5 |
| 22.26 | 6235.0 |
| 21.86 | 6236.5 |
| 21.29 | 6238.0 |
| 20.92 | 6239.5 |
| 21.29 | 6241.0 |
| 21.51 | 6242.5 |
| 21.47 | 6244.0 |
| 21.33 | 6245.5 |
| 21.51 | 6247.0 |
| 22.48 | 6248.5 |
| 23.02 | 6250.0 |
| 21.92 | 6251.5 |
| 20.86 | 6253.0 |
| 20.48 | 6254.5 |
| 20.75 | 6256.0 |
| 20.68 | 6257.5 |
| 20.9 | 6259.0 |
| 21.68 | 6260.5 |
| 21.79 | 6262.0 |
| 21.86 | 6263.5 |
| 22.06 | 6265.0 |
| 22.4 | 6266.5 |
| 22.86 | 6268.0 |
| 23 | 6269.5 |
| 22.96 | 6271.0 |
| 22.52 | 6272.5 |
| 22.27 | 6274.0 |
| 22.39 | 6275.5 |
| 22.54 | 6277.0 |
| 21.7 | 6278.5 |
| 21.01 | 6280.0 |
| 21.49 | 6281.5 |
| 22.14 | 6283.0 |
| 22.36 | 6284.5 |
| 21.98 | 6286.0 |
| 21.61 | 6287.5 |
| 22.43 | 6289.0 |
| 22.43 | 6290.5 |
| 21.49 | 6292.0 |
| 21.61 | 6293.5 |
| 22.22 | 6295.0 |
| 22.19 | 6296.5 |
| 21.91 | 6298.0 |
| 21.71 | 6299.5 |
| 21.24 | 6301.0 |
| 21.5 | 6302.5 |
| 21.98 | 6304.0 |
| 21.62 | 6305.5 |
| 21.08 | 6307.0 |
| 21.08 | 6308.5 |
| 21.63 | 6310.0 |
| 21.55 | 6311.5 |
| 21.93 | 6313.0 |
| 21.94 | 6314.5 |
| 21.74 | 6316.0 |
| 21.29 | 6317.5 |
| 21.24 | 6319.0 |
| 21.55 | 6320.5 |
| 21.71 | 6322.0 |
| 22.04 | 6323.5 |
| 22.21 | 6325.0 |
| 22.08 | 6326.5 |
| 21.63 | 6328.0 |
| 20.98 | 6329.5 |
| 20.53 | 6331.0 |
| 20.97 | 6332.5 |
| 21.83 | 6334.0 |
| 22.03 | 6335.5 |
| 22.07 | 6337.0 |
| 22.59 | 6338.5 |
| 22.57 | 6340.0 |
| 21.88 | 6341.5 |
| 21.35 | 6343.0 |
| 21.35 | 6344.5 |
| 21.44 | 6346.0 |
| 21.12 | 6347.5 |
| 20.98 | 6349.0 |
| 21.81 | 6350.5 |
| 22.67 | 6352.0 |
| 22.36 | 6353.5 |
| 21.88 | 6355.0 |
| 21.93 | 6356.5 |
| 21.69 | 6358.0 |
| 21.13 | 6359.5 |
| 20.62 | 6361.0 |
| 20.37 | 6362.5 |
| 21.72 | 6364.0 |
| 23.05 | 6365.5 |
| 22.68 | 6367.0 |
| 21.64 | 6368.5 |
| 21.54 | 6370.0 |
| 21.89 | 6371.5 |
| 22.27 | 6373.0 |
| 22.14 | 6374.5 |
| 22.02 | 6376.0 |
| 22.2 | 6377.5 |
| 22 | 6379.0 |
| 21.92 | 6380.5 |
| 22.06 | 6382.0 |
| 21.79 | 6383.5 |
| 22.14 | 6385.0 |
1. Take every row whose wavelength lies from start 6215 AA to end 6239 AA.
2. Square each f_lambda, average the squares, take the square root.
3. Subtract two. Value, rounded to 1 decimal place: 19.8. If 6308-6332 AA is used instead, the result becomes 19.6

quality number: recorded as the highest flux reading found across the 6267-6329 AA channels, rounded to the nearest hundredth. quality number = 23.00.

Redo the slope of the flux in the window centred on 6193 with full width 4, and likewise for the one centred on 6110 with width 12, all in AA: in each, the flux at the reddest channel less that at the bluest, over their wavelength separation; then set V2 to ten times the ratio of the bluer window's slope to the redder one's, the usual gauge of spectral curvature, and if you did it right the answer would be 0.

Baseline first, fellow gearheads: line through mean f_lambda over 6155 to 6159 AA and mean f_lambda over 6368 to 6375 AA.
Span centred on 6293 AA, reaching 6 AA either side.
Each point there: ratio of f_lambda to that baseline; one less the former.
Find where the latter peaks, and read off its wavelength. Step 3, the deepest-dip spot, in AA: 6292.0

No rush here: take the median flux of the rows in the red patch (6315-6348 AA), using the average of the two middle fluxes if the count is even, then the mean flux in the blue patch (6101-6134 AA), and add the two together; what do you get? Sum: 44.05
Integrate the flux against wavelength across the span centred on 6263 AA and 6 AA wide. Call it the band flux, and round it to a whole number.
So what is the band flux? 131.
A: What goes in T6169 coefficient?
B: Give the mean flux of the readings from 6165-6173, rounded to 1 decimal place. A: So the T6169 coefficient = 21.6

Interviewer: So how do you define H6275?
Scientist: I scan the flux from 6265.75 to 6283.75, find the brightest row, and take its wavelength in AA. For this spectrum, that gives 6269.5 AA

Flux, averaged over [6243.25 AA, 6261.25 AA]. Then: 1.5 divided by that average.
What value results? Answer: 0.0700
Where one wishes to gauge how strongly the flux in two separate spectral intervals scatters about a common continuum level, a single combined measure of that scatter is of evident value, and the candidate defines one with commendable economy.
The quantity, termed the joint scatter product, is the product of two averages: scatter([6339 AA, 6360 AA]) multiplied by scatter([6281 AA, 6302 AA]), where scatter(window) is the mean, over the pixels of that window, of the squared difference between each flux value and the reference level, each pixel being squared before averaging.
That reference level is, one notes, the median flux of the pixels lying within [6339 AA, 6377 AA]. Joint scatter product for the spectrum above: 0.042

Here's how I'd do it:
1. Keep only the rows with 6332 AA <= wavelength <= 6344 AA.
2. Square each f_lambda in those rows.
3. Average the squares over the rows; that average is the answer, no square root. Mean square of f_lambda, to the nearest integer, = 480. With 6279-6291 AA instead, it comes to 481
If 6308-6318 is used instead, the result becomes 466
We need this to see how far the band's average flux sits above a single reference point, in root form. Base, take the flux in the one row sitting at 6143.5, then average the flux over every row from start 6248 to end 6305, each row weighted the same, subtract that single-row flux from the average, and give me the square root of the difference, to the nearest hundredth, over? 0.86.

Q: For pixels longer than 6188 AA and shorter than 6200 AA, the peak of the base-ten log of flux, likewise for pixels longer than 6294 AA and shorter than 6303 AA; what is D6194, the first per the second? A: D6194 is 1.014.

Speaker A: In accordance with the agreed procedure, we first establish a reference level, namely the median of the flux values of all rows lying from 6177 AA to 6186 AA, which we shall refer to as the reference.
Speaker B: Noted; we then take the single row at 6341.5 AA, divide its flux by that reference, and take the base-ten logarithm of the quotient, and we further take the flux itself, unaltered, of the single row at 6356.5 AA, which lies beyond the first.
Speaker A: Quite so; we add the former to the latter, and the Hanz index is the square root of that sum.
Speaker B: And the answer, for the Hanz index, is 4.681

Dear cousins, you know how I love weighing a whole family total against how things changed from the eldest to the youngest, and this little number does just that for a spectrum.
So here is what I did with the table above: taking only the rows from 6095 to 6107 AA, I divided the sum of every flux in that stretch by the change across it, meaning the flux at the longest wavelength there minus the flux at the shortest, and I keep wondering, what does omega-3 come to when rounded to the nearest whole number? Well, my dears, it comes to 304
